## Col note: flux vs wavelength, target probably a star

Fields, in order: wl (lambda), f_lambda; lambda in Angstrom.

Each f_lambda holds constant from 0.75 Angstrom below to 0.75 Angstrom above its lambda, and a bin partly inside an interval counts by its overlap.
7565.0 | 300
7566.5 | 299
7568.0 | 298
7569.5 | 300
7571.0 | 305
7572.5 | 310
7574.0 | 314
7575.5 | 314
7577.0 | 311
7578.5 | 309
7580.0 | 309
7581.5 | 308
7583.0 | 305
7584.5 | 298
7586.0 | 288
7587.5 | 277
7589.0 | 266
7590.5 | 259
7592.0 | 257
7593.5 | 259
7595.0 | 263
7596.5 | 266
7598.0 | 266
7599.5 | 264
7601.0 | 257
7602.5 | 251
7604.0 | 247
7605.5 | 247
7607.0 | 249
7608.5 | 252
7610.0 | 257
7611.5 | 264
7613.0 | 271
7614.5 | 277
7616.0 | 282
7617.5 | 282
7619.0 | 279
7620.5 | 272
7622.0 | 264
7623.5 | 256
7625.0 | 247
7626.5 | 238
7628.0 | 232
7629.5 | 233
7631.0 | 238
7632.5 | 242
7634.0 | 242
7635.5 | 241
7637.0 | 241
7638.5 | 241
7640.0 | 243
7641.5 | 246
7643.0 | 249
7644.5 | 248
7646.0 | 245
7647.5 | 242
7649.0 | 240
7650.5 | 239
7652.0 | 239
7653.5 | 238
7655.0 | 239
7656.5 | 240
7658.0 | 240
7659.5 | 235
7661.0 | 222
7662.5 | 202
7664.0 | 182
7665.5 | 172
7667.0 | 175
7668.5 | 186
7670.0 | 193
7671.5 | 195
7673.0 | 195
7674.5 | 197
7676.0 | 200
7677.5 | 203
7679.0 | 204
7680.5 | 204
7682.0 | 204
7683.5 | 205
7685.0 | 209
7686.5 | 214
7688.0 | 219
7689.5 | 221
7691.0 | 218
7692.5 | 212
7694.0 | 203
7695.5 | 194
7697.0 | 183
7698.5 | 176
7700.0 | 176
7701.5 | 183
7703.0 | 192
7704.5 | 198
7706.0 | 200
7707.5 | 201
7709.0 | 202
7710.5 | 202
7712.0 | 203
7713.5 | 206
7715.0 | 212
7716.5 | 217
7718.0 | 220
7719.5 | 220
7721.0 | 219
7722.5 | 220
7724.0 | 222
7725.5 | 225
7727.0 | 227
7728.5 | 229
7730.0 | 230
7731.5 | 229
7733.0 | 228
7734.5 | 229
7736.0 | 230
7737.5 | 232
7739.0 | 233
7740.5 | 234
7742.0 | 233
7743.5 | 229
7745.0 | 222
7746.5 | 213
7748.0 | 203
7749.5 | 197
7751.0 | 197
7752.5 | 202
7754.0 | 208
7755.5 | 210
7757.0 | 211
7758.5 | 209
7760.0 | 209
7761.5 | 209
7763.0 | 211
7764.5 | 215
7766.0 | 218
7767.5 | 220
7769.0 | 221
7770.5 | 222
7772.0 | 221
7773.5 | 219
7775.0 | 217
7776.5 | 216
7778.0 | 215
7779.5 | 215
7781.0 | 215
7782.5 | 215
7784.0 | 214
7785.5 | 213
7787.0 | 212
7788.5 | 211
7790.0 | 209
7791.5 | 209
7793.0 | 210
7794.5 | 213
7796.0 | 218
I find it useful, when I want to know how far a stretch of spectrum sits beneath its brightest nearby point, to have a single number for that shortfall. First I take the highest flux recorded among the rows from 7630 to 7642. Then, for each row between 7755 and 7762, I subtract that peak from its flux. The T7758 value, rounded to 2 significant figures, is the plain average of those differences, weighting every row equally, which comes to -36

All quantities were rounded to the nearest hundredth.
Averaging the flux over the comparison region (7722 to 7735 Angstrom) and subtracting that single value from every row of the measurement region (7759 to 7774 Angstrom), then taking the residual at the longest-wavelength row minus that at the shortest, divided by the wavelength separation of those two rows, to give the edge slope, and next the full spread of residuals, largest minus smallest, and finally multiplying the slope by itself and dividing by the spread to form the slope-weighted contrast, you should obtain 0.04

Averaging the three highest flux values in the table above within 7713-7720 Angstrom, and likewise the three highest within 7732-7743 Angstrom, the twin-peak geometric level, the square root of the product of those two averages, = 226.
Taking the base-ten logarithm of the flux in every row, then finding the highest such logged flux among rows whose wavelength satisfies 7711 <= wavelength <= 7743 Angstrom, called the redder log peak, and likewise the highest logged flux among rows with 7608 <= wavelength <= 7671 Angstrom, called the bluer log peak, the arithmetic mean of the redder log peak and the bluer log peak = 2.410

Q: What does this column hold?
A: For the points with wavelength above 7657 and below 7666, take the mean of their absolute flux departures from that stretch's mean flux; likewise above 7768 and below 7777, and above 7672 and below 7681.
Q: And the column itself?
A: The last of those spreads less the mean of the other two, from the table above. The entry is -10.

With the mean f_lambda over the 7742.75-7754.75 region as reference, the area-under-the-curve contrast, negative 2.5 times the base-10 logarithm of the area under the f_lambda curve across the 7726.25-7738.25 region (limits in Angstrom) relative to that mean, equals -2.80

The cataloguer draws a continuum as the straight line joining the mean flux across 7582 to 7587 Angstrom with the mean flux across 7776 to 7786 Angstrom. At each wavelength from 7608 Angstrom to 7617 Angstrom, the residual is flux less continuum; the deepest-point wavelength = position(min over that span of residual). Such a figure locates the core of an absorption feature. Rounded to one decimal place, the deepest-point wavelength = 7608.5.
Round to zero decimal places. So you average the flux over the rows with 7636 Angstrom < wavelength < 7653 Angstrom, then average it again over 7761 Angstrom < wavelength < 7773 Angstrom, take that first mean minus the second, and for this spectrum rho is 26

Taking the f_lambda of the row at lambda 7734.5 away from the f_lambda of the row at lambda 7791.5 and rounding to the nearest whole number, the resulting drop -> -20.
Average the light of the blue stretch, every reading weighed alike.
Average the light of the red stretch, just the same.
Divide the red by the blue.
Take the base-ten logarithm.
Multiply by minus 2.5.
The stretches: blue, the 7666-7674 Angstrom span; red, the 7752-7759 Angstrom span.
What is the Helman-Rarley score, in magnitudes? -0.11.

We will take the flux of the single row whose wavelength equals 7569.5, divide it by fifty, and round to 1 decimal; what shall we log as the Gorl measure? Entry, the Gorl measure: 6.0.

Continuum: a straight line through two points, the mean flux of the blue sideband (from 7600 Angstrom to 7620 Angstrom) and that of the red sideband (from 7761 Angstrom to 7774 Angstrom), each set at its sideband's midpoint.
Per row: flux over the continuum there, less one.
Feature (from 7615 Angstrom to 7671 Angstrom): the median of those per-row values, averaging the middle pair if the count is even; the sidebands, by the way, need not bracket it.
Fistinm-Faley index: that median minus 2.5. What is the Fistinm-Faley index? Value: -2.55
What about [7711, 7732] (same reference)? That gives -2.55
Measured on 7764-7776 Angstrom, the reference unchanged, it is -2.49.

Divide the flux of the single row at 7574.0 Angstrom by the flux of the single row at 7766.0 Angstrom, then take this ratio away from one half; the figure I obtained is -0.94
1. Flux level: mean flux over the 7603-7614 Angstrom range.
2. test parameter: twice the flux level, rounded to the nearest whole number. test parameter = 511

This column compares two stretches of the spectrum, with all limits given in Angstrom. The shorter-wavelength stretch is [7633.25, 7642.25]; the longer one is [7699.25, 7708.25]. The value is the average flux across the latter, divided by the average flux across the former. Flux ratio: 0.79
